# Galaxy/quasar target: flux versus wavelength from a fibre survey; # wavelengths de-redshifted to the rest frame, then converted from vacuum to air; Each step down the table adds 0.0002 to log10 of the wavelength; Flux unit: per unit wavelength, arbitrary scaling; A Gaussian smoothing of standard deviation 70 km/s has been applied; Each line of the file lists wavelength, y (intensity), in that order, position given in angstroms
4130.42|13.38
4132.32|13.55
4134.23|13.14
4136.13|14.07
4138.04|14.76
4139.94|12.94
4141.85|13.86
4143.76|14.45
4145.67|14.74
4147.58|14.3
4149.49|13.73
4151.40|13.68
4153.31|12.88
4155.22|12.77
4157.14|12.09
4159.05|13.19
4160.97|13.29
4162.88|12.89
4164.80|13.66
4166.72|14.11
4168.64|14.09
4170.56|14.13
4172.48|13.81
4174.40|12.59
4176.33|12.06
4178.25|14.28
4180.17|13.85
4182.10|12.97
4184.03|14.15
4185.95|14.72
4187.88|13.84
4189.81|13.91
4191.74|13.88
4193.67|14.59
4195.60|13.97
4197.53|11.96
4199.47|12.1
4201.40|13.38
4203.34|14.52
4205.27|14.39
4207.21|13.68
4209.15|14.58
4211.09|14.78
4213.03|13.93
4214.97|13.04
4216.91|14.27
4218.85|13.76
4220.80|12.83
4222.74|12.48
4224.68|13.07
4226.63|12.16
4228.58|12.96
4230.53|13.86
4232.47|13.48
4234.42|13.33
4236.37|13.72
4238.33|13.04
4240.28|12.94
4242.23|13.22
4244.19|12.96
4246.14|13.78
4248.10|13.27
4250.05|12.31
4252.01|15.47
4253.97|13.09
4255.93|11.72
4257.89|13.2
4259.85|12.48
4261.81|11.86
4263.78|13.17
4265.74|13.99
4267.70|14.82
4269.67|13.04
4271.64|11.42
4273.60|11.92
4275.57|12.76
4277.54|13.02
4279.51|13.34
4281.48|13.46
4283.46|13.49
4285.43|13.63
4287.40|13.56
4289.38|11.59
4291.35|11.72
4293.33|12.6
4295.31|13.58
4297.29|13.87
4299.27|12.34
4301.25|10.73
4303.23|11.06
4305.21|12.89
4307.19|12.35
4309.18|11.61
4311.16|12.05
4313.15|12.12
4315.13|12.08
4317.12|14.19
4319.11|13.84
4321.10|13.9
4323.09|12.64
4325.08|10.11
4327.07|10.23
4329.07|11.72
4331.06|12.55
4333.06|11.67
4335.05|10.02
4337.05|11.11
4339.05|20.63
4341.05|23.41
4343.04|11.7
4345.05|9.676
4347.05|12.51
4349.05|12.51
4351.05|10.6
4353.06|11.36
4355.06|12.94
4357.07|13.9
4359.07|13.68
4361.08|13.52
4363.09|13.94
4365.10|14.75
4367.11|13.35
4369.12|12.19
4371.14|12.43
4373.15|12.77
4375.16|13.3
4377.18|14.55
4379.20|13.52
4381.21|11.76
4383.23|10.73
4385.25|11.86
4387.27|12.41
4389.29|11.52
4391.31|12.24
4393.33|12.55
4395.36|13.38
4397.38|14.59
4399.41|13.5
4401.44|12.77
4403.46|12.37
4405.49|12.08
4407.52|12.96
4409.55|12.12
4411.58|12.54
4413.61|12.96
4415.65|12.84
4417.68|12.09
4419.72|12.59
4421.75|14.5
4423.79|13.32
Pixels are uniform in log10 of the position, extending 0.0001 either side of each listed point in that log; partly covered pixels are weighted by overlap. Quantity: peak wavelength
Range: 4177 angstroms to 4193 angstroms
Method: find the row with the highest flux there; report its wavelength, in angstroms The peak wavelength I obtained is 4185.95 angstroms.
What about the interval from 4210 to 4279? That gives 4252.01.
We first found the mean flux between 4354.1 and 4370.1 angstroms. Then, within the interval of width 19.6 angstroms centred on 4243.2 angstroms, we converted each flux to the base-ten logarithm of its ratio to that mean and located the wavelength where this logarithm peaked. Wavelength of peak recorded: 4252.01 angstroms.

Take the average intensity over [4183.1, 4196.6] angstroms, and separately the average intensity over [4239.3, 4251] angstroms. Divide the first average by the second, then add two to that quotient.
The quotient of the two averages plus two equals 3.08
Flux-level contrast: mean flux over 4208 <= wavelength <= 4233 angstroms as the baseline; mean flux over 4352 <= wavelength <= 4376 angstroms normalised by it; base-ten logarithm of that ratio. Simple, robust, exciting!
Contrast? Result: -0.010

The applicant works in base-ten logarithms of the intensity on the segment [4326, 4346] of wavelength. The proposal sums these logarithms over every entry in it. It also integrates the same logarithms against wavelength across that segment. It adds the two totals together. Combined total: 33.1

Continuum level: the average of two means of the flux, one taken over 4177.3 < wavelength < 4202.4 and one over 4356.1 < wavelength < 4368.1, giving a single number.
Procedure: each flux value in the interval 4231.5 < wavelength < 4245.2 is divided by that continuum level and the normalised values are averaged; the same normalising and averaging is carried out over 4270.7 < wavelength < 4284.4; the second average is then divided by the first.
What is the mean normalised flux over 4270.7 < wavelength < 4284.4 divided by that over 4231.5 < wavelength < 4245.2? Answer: 0.96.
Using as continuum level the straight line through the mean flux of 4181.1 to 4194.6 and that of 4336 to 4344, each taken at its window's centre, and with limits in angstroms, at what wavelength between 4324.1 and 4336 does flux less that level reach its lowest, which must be 4335.05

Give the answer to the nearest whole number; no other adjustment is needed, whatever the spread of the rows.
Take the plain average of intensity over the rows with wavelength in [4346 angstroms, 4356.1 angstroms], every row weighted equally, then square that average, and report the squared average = 144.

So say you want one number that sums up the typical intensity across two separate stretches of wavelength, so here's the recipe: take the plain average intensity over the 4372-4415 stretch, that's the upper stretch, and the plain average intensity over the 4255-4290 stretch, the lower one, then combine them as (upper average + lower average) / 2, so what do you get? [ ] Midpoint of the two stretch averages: 12.8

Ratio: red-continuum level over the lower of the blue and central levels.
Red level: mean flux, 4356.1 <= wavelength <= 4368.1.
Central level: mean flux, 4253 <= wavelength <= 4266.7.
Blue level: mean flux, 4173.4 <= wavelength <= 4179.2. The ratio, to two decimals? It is 1.08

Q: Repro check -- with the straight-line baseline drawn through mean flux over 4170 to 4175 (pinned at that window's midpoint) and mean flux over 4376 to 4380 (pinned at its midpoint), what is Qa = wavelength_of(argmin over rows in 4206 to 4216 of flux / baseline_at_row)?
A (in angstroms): 4214.97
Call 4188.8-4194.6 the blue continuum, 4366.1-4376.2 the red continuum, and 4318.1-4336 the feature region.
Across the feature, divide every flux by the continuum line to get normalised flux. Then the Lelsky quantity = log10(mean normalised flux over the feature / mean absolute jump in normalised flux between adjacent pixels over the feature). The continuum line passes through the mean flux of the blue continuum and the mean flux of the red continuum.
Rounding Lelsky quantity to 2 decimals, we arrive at 1.03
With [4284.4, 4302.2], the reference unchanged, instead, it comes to 1.13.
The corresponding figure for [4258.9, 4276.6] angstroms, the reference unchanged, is 1.09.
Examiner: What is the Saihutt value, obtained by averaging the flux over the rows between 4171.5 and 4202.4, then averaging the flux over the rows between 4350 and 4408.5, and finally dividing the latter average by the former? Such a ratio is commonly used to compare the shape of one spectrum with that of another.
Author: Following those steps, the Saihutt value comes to 0.95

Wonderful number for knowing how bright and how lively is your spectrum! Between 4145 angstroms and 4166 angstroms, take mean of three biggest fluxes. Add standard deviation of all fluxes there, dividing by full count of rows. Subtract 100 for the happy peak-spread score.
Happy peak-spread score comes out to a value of -85.0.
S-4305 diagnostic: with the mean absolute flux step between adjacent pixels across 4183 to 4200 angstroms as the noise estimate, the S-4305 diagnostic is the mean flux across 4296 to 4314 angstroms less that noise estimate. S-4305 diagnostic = 11.5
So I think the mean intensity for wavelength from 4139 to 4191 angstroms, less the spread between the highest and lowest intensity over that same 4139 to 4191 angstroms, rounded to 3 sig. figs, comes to 10.9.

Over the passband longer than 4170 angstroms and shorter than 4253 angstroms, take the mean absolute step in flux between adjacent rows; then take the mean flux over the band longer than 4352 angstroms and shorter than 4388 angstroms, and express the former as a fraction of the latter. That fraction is 0.059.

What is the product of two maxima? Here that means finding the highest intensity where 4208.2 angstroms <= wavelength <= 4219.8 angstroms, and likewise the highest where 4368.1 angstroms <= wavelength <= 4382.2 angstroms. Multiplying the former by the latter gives 215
